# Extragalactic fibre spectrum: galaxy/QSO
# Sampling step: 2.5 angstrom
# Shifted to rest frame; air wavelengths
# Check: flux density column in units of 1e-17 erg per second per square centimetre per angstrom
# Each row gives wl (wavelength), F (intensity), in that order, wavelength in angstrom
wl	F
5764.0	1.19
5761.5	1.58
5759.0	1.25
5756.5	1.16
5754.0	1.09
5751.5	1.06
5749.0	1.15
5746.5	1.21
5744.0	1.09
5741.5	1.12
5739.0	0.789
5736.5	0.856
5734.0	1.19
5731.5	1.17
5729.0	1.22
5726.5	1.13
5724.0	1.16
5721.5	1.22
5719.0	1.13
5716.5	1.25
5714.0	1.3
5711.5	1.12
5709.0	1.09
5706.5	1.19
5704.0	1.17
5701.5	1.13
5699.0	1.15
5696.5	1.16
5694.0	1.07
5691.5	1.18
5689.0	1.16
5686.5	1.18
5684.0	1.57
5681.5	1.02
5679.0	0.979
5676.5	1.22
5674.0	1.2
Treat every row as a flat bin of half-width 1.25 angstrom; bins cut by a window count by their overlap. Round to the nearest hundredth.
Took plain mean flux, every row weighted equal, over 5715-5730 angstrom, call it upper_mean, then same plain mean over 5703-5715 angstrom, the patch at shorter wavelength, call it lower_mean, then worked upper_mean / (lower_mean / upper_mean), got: 1.20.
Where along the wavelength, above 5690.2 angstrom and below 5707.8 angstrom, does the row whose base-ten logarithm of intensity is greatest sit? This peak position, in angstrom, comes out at 5706.5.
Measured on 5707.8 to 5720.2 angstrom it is 5714.0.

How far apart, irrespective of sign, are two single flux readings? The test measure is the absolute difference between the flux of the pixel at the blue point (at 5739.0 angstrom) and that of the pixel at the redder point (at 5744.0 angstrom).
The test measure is 0.30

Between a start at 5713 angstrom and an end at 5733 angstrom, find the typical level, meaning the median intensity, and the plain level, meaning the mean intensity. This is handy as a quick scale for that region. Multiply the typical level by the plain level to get 1.43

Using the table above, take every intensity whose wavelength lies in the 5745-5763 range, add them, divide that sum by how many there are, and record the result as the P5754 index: 1.21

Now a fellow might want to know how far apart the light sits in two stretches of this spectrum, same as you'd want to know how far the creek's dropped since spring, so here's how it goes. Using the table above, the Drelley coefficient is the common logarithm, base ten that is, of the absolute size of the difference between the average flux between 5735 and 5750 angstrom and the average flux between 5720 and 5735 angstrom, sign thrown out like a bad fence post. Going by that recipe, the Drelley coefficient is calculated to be -0.84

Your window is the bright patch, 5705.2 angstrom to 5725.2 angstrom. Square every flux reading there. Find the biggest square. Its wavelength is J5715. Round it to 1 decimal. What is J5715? 5714.0 angstrom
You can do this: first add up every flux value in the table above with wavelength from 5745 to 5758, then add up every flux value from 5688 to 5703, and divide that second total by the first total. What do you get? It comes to 1.2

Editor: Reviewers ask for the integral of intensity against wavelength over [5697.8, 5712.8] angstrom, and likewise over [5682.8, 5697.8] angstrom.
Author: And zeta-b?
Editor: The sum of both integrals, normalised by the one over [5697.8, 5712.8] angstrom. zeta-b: 2.07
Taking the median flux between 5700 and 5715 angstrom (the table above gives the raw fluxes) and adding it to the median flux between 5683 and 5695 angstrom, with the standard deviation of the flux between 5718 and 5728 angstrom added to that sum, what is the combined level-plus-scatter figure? 2.37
